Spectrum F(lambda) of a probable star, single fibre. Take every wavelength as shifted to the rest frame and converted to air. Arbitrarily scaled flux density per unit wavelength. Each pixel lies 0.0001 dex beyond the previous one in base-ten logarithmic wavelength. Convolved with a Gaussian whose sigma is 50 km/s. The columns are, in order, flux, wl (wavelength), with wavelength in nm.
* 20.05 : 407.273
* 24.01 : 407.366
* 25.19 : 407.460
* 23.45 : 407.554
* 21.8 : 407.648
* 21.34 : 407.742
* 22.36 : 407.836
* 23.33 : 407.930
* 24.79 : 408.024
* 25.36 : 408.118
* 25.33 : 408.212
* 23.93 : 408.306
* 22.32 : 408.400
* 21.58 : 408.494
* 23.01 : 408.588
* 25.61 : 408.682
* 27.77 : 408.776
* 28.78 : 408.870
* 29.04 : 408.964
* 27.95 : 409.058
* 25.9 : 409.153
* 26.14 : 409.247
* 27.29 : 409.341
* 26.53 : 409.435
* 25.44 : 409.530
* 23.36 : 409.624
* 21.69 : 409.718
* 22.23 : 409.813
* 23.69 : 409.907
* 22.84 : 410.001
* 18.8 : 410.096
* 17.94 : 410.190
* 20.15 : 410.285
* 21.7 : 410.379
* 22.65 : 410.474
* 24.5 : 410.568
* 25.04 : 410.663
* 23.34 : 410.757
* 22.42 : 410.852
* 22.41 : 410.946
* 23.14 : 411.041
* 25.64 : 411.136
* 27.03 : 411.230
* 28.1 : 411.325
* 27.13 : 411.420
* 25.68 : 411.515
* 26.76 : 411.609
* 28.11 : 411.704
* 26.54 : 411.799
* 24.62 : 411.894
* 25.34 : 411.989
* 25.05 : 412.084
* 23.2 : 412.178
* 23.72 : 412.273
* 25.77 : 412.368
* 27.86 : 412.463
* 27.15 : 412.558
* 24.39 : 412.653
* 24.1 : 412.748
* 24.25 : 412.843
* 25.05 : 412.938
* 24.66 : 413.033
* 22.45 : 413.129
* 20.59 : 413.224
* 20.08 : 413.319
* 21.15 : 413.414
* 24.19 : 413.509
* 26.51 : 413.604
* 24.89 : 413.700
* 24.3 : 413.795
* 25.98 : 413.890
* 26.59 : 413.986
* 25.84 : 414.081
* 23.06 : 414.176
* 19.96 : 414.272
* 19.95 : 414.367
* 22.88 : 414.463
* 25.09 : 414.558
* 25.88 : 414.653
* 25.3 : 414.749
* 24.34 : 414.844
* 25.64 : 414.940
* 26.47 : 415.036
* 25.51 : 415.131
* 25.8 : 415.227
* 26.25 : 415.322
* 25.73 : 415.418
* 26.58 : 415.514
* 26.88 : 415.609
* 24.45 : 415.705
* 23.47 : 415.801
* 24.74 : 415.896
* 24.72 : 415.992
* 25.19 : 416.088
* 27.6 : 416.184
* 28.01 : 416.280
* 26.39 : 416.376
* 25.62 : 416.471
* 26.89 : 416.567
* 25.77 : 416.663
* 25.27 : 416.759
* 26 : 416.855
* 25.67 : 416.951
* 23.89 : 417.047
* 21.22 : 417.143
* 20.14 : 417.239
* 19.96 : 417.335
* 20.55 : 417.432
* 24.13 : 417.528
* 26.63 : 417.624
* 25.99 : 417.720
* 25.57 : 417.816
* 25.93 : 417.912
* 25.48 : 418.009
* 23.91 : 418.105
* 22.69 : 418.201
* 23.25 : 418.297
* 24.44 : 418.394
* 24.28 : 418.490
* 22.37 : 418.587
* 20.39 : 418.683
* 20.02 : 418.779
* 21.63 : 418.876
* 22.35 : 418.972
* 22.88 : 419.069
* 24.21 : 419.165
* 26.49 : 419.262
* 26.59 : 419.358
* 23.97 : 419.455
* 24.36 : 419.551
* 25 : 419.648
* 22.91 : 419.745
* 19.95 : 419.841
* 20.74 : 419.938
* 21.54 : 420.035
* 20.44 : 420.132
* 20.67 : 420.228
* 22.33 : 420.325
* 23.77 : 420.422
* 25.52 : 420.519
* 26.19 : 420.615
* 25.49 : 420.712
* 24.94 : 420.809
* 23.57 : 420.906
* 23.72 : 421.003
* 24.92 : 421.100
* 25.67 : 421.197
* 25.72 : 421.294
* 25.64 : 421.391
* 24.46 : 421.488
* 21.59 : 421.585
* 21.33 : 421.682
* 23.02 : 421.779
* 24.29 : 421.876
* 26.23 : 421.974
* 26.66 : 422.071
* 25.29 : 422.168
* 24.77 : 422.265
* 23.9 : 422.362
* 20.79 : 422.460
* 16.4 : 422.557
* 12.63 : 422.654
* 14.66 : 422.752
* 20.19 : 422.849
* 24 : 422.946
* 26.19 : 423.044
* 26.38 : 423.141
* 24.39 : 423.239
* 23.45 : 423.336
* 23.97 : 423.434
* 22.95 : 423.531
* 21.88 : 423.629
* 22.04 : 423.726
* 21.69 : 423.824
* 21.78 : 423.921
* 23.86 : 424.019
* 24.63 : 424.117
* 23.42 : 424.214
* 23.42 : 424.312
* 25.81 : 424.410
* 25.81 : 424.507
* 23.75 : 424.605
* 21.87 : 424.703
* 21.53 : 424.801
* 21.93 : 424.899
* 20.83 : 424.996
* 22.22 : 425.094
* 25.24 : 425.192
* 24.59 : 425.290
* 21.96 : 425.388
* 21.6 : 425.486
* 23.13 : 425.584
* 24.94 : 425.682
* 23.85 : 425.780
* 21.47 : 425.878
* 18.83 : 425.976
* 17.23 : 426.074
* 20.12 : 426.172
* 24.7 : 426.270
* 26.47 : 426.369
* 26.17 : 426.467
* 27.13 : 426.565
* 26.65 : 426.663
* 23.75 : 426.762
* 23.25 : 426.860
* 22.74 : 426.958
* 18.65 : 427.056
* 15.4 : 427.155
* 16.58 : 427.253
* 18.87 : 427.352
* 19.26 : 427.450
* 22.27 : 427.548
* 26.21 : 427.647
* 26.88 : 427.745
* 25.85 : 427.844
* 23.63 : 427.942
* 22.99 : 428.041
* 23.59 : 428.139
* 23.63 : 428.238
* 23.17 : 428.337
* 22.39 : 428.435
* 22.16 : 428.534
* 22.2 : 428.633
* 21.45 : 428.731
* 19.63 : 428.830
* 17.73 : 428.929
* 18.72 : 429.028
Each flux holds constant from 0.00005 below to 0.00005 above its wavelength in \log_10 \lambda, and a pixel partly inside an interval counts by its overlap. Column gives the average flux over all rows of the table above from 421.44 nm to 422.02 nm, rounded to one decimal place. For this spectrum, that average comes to 23.5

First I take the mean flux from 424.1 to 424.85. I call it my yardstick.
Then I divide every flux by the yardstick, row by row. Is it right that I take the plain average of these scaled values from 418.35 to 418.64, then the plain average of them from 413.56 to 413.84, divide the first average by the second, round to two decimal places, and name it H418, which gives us 0.94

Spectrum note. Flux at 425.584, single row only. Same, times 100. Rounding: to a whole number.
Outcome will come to 2313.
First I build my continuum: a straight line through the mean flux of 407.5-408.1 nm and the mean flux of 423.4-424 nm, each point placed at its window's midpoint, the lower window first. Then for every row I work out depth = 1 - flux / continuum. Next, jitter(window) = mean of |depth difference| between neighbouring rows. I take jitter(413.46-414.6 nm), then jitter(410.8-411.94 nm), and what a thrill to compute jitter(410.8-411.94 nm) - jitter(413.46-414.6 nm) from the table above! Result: -0.018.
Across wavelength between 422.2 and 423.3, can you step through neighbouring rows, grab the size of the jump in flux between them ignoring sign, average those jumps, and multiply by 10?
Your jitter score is 27.9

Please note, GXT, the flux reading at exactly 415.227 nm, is 25.8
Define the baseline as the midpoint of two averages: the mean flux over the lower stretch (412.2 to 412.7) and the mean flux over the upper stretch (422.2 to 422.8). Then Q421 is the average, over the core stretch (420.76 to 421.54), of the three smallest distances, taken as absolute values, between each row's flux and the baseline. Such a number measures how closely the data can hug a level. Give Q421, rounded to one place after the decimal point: 1.6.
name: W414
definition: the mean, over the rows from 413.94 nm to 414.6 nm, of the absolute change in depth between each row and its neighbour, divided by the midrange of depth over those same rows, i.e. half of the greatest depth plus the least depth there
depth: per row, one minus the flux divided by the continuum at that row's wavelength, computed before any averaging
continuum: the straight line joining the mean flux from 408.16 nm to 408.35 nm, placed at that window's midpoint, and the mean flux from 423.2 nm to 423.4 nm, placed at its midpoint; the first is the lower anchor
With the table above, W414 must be 1.8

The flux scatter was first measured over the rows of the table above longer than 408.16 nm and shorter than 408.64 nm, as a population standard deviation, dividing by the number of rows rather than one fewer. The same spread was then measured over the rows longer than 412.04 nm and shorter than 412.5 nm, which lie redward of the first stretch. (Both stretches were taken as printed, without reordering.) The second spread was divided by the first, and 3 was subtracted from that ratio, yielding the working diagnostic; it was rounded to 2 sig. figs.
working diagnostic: -1.7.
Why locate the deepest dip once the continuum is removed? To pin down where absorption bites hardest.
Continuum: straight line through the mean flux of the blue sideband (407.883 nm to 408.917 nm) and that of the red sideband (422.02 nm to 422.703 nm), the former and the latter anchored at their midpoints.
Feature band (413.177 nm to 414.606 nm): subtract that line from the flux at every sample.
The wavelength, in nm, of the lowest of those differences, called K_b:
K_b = 413.319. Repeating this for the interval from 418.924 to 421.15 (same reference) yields 419.841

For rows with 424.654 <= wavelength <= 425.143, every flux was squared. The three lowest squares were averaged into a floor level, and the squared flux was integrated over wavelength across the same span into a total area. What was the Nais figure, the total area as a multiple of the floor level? 0.501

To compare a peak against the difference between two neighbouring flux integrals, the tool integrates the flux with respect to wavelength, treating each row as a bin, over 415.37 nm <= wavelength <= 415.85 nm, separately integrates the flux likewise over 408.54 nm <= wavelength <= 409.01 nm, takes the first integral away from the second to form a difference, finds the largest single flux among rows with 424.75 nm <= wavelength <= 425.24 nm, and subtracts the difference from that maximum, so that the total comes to 24.8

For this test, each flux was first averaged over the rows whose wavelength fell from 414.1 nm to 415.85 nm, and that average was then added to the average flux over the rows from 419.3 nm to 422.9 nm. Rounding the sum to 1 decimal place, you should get 47.6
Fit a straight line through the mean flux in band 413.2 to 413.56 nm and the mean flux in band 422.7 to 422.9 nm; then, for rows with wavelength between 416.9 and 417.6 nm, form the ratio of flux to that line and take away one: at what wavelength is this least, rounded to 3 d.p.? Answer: 417.335 nm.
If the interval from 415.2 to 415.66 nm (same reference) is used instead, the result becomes 415.227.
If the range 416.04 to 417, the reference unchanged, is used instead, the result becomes 416.088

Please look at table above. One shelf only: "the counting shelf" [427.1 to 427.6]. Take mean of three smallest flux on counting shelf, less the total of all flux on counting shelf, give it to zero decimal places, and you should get -75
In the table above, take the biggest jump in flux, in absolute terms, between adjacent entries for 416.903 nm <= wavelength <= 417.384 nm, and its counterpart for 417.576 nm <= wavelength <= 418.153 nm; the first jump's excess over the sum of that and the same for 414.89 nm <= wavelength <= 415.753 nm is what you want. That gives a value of -1.3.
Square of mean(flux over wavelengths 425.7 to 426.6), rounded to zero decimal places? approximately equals 524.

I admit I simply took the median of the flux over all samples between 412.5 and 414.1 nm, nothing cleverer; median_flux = 24.4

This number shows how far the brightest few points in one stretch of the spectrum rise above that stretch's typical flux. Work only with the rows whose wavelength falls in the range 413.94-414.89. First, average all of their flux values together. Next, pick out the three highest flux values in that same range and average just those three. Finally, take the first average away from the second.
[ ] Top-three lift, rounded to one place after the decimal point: 2.2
